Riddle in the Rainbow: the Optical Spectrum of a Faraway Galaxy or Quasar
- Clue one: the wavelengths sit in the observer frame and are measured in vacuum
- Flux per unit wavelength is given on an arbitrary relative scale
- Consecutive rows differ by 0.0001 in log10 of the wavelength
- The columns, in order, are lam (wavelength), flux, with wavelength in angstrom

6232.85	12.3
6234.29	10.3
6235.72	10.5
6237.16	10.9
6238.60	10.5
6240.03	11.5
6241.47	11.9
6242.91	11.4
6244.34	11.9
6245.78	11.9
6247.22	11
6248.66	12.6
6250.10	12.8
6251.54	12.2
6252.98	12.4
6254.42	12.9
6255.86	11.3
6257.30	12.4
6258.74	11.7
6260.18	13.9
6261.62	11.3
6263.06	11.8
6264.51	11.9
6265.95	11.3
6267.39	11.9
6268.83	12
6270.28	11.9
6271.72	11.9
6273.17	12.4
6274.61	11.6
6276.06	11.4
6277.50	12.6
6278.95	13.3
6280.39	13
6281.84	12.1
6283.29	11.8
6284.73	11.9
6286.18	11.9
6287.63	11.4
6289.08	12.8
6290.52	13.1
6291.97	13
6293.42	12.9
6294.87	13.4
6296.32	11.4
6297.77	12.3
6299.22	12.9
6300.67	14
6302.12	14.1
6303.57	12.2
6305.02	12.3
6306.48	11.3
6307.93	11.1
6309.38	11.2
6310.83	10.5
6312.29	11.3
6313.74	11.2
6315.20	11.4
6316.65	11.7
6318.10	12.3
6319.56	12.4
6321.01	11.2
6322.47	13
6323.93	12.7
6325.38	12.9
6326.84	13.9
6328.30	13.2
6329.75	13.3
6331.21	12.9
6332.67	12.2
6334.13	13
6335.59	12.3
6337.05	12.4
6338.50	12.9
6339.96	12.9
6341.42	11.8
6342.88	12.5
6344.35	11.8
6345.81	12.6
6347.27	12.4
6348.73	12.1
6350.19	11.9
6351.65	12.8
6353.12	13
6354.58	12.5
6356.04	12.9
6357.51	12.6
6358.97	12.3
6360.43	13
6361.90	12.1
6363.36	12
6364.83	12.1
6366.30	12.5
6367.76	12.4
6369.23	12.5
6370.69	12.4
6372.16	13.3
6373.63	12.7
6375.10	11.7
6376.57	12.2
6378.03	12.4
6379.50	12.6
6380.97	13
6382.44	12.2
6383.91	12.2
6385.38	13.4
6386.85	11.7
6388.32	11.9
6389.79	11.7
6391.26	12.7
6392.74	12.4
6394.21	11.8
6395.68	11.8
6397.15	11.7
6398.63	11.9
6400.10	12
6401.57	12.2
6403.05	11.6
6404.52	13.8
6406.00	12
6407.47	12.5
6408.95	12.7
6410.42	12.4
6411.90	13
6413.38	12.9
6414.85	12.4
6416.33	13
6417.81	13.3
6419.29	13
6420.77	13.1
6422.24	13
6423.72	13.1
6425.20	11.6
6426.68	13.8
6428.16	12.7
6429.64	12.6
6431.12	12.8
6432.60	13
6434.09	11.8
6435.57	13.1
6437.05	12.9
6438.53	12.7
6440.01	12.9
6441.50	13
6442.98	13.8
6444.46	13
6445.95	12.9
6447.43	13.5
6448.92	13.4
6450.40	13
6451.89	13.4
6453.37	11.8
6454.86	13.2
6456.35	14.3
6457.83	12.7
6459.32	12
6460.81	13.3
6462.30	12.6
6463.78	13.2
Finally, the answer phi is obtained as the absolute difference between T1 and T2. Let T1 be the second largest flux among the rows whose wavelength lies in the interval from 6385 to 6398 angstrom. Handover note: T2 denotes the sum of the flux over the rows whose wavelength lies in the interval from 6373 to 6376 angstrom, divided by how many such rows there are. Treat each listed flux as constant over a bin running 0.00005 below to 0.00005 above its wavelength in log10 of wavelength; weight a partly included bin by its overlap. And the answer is 0.50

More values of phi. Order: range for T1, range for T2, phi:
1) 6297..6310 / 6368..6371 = 1.55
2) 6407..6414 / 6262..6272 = 1.09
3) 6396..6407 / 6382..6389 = 0.08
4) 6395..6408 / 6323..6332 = 0.65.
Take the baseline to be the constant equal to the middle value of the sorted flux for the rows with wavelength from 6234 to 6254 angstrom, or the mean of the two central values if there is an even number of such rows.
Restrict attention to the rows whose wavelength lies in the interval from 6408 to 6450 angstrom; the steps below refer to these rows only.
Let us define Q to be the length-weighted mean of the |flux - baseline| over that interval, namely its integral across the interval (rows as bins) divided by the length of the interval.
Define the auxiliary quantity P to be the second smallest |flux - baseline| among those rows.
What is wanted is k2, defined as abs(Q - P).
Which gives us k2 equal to 1.1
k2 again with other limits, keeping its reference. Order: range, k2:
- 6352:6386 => 0.5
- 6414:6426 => 0.4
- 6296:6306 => 0.6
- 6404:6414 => 0.3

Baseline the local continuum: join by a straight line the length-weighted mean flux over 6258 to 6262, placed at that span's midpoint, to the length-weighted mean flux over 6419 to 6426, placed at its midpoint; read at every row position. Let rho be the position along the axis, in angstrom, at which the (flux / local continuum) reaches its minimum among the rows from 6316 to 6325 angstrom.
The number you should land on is 6321.01 angstrom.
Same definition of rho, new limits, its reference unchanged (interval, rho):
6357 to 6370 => 6363.36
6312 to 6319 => 6313.74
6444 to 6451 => 6445.95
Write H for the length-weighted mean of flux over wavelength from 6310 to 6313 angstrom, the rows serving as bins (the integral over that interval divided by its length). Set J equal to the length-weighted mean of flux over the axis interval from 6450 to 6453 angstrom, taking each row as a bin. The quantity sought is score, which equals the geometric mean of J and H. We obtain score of 11.9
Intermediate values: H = 10.9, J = 13.05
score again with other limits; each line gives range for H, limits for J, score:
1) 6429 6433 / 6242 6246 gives 12.2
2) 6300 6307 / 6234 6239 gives 11.6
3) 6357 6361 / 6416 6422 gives 12.9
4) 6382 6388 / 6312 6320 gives 12.0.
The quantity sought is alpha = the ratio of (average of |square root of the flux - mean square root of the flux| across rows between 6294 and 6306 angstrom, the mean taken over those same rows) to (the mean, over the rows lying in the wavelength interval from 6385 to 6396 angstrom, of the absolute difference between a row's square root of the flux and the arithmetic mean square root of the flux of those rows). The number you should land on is 1.54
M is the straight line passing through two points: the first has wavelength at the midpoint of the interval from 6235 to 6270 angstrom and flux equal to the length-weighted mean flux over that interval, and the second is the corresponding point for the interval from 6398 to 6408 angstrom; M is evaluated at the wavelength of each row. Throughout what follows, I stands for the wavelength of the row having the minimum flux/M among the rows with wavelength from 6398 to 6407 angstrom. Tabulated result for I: 6403.05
